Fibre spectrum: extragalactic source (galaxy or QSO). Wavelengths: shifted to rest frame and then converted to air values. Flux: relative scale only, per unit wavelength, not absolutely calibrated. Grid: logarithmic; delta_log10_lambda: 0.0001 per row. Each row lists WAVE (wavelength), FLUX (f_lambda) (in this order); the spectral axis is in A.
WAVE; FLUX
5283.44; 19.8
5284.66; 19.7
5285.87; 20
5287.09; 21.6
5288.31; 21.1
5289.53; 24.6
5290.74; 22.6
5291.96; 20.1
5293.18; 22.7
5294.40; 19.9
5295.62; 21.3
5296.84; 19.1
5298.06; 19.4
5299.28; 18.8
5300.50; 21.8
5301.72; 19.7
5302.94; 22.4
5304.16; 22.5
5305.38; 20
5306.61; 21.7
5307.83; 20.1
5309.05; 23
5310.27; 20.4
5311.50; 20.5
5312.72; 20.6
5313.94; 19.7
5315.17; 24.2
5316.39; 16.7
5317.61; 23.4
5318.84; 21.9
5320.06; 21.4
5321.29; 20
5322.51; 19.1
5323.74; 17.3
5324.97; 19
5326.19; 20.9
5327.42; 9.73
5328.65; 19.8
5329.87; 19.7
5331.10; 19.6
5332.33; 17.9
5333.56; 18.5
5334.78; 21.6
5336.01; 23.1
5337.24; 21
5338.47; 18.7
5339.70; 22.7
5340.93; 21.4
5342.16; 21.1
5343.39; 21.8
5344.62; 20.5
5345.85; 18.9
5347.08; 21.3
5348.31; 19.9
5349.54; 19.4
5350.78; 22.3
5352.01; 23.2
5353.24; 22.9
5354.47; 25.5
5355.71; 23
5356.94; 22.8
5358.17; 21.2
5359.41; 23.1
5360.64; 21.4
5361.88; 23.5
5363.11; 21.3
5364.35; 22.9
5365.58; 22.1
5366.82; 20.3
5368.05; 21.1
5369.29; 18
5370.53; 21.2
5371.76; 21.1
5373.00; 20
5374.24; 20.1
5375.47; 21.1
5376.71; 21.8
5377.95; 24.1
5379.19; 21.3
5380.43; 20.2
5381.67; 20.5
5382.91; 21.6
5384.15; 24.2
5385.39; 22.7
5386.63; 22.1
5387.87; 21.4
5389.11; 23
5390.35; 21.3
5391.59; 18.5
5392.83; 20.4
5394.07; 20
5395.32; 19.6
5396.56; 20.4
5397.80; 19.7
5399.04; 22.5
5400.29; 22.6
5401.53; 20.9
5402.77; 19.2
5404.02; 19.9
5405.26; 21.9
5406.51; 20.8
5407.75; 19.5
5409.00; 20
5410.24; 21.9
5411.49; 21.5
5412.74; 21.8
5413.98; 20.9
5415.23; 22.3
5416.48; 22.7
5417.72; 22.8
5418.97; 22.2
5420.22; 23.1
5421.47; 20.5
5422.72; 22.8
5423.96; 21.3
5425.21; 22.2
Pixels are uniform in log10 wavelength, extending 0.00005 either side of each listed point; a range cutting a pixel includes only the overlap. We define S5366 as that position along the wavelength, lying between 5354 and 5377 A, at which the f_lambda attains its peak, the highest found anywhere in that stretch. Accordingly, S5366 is 5354.47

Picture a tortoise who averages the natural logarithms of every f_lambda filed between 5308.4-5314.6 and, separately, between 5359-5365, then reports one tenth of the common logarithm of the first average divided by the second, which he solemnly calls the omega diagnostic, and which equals -0.0011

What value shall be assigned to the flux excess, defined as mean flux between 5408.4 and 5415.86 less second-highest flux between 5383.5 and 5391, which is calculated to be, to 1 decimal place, -1.6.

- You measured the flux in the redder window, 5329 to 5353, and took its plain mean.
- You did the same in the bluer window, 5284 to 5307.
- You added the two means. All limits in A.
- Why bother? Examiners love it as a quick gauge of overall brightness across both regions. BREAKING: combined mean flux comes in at 41.7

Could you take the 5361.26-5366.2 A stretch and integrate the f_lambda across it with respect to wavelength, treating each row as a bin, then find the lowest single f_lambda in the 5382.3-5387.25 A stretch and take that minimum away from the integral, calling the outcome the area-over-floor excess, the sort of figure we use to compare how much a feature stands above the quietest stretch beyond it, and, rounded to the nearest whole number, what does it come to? 89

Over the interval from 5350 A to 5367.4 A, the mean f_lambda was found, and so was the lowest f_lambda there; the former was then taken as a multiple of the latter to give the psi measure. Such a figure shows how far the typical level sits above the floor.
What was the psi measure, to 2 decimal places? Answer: 1.11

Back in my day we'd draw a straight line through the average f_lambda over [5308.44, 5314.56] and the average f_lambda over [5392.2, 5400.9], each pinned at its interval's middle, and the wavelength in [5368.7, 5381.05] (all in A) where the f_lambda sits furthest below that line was 5369.29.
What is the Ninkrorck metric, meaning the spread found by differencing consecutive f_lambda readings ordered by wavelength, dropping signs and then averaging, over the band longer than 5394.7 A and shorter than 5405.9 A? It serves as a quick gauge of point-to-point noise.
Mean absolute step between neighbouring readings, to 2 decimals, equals 1.31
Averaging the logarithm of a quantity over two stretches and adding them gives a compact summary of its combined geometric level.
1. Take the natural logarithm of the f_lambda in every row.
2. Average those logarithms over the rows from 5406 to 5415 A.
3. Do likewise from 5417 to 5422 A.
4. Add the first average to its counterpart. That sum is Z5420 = 6.14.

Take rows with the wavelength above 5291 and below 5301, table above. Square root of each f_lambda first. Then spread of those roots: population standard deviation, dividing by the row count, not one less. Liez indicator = 0.14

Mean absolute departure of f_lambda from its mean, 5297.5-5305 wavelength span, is 1.47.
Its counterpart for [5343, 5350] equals 0.90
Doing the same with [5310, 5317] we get 1.43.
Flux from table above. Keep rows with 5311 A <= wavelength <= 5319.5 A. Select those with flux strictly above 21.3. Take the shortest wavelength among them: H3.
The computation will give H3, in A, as 5315.17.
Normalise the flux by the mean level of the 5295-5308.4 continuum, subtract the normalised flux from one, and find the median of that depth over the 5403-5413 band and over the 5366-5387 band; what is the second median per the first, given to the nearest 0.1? 0.9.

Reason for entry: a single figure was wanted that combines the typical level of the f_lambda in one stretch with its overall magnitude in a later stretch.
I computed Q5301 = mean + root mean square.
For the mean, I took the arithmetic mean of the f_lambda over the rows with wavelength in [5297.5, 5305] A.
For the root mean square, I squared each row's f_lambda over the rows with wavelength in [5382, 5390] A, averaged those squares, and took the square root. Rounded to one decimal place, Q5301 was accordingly 43.3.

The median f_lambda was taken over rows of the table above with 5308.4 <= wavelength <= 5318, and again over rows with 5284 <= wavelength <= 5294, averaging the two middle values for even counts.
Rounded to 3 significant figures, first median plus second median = 41.9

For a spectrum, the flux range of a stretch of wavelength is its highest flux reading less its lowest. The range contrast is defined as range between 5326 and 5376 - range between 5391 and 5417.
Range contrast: 12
